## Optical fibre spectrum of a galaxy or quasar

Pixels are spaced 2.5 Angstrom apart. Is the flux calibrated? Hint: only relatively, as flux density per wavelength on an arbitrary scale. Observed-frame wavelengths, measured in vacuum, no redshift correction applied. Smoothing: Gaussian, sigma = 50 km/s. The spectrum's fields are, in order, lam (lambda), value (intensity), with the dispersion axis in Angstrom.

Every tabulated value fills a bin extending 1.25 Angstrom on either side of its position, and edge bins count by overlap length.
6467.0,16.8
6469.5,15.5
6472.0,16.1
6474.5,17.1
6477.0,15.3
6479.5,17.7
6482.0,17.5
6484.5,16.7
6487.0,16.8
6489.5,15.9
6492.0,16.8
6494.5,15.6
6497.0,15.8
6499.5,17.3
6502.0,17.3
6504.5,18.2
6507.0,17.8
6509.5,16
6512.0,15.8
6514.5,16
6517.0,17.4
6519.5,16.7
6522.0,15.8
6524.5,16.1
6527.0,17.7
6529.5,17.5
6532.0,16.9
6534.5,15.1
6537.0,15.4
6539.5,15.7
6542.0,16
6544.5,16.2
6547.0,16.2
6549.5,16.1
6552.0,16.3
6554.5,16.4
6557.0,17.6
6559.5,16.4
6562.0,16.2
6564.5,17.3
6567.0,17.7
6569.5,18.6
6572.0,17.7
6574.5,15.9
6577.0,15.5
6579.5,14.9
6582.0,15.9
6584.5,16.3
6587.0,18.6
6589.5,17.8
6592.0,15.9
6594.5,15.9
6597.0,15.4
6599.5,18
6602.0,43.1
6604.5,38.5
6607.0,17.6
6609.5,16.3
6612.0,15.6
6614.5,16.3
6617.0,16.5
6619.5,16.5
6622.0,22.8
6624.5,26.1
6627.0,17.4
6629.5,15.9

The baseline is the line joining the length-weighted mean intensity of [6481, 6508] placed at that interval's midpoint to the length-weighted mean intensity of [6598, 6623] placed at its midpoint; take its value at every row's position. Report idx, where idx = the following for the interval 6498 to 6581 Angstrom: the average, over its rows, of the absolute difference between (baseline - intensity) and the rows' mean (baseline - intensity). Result 1.2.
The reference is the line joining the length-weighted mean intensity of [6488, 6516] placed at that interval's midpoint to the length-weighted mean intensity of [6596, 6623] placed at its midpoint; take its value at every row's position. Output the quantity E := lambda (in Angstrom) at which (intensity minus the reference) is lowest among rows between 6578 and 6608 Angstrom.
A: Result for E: 6597.0 Angstrom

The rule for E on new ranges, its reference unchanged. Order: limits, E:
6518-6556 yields 6534.5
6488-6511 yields 6509.5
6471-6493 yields 6477.0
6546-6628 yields 6612.0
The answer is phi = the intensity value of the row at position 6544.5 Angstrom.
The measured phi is 16.2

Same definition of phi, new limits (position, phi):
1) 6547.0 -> 16.2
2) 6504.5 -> 18.2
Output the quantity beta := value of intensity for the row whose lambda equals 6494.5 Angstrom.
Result 15.6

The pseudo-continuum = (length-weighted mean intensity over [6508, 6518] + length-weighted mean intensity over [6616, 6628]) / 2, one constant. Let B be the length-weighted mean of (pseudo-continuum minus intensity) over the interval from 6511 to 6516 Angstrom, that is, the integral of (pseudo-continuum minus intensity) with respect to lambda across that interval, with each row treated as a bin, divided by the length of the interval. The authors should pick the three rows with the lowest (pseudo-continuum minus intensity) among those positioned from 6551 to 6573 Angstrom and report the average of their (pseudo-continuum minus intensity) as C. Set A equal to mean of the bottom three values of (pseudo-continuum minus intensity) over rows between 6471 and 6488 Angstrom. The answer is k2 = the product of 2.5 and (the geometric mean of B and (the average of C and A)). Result 2.4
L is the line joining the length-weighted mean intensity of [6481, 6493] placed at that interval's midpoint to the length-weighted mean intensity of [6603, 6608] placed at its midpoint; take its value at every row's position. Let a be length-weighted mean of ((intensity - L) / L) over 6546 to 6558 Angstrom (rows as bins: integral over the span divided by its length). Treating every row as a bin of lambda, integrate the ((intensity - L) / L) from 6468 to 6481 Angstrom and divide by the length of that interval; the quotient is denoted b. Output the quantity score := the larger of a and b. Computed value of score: 0.06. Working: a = -0.3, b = 0.06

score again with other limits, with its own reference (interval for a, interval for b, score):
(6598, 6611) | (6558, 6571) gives -0.10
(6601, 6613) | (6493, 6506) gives -0.07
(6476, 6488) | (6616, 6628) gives 0.04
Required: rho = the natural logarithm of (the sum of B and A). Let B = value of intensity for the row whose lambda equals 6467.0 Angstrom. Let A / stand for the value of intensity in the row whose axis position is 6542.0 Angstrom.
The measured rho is 3.49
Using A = 16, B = 16.8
